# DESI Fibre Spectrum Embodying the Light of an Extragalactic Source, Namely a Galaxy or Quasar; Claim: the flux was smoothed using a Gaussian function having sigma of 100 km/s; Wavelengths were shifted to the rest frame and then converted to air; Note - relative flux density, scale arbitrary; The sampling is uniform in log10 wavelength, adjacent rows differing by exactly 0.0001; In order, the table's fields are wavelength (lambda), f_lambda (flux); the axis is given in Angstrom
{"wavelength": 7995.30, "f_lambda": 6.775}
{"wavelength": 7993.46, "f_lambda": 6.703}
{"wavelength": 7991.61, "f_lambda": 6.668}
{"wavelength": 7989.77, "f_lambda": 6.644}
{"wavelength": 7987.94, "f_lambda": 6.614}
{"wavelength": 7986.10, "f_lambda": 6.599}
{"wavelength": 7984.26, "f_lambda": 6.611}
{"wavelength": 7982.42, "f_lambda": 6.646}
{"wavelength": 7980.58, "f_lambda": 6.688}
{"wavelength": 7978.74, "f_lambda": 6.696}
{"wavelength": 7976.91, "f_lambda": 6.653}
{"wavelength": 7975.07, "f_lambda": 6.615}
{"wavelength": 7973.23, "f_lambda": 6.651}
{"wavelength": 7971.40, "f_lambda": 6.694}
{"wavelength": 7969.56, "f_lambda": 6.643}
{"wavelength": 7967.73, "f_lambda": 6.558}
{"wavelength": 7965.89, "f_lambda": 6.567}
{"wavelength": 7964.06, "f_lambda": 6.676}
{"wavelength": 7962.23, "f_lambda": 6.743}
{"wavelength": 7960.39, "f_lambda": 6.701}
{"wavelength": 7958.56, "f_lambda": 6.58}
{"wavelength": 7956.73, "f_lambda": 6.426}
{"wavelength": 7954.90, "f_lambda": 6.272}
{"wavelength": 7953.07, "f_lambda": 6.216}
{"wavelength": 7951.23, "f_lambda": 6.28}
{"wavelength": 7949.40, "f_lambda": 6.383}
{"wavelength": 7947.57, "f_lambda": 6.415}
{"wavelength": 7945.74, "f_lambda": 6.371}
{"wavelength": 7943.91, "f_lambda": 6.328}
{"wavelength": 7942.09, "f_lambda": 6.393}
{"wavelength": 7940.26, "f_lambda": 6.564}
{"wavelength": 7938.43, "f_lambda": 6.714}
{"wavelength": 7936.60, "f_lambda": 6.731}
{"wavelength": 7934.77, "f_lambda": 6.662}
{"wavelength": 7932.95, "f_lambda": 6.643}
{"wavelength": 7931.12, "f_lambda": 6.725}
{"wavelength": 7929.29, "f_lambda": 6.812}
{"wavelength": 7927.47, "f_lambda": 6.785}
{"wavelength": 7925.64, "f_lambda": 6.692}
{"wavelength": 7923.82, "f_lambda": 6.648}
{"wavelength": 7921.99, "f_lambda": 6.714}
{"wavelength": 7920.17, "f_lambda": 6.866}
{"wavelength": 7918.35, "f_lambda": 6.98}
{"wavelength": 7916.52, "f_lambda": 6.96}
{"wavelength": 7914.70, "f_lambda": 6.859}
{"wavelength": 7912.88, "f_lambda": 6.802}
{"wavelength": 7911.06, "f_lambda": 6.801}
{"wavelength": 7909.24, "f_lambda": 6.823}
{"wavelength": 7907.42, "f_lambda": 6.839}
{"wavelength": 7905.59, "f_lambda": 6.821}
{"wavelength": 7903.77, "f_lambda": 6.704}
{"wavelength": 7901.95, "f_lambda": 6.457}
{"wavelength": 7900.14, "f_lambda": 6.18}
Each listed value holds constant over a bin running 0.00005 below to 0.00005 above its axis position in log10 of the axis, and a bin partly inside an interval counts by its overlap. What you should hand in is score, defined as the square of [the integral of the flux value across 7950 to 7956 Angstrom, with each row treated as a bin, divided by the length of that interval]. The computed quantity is 39.2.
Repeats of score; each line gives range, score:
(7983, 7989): 43.8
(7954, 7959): 41.2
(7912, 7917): 47.2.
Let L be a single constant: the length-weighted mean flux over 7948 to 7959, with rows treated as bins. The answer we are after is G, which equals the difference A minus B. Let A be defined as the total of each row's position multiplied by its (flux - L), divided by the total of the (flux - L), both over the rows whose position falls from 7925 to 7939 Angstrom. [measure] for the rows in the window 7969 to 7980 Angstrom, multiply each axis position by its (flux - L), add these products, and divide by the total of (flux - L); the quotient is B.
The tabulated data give -42.4 Angstrom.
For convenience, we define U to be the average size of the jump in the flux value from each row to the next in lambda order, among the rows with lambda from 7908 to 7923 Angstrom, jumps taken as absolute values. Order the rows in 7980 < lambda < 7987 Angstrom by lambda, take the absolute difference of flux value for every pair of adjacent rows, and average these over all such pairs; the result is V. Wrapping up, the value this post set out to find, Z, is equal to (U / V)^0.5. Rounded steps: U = 0.067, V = 0.03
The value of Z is 1.50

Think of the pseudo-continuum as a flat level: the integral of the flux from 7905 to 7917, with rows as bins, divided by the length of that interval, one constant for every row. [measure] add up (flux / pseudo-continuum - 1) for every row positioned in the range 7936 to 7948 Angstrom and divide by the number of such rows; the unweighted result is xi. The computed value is -0.049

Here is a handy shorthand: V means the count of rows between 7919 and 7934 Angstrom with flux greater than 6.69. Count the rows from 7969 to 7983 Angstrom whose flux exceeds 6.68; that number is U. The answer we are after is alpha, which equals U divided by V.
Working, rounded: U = 3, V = 6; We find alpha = 0.5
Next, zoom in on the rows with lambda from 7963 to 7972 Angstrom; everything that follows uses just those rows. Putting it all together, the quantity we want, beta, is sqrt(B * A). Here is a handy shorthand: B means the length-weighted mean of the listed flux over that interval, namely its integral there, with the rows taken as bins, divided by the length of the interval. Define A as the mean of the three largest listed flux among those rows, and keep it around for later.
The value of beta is 6.65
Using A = 6.67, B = 6.63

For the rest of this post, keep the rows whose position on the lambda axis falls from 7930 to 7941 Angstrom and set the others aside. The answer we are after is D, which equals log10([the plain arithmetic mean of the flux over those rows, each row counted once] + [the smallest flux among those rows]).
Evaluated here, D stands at 1.12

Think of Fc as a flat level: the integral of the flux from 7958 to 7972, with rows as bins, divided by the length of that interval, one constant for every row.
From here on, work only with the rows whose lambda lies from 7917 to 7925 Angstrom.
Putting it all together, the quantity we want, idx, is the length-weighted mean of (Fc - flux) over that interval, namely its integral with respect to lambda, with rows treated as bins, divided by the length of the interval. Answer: -0.16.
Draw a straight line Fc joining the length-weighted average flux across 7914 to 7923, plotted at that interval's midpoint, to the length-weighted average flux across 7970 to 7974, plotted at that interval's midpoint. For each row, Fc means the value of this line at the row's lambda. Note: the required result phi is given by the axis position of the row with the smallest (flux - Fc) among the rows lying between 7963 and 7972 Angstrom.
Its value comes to 7967.73 Angstrom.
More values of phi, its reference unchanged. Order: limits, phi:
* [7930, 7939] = 7932.95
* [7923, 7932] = 7923.82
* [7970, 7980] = 7975.07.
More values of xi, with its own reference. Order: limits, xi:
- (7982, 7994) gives -0.029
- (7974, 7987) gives -0.029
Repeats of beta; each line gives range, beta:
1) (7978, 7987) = 6.66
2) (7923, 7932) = 6.75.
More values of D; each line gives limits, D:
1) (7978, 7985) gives 1.12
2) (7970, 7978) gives 1.12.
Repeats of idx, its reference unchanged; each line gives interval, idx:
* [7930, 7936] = -0.04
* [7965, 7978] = 0.02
